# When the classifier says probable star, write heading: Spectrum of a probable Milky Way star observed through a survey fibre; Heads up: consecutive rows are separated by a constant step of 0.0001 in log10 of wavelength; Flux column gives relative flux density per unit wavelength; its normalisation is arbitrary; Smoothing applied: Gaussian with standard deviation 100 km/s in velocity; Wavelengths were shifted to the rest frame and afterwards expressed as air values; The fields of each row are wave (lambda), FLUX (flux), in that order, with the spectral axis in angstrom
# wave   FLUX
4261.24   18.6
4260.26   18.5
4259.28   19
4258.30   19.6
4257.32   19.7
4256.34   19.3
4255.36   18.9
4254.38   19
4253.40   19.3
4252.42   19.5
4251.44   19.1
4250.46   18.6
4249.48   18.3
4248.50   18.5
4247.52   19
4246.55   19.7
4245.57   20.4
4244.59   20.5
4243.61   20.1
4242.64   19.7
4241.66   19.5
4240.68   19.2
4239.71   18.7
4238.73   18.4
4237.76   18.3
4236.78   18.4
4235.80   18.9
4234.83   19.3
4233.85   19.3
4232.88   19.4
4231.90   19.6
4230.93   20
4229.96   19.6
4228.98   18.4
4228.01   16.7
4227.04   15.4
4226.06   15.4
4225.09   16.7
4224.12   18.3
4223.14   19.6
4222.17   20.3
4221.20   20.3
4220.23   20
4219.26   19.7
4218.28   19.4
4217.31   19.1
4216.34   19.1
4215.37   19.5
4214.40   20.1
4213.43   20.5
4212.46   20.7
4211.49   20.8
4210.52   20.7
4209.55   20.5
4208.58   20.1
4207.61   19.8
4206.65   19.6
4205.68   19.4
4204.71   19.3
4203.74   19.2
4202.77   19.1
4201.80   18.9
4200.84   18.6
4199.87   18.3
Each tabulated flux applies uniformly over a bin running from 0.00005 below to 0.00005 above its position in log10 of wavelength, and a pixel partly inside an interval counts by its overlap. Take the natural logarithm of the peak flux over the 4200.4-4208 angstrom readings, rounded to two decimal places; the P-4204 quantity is 2.99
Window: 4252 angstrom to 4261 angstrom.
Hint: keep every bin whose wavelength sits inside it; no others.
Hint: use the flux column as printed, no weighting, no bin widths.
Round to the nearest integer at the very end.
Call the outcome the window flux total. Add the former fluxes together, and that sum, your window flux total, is 173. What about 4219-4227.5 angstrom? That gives 166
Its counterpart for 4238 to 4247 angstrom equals 176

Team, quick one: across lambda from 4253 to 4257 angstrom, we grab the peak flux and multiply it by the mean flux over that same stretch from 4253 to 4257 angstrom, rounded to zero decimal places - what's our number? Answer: 369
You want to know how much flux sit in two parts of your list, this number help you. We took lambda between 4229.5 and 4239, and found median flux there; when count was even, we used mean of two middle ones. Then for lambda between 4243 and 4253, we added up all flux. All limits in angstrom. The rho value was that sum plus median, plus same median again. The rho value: 232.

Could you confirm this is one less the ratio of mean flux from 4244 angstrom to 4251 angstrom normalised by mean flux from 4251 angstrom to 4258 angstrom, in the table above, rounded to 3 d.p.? -0.001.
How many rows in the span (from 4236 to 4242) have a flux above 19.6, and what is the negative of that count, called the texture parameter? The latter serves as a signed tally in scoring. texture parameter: 0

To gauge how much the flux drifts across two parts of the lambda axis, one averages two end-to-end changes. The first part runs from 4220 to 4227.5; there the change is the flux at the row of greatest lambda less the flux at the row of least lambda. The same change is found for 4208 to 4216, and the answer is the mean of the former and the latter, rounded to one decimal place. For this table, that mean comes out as -2.6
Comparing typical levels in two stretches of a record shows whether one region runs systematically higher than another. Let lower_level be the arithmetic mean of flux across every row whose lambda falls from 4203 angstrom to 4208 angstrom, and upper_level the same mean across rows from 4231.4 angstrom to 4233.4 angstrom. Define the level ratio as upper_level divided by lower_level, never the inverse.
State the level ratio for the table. 1.00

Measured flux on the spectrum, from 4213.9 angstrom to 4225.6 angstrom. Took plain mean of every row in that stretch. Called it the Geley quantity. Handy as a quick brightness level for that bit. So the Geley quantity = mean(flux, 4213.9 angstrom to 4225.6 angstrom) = 19.34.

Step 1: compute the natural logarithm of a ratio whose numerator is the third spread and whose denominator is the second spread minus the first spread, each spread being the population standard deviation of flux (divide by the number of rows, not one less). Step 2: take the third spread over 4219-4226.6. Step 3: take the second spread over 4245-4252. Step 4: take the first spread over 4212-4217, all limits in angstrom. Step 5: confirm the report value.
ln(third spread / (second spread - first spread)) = 3.0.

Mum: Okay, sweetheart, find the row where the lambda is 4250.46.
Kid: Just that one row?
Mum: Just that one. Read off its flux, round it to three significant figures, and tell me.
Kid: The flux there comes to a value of 18.6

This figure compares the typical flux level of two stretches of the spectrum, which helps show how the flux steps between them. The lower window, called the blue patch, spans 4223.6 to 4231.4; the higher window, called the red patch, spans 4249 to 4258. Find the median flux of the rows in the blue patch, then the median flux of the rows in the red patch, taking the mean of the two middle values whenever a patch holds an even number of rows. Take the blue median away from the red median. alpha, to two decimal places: 1.60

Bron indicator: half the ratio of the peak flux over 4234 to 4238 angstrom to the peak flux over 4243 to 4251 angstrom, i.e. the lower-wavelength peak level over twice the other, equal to 0.47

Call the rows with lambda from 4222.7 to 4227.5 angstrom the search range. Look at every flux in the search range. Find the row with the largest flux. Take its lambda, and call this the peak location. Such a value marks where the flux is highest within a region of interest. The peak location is 4223.14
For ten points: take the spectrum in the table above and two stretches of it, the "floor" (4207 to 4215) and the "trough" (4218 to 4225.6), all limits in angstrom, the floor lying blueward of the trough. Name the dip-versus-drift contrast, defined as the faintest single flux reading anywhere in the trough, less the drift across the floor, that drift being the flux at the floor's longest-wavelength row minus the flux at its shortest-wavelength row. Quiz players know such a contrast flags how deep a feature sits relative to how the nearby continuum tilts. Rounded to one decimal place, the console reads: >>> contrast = 16.4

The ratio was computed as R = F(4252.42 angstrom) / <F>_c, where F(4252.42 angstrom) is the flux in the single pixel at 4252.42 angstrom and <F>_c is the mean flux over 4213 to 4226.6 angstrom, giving 1.02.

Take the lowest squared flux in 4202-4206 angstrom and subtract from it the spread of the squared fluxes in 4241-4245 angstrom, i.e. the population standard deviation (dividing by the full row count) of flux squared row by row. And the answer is 349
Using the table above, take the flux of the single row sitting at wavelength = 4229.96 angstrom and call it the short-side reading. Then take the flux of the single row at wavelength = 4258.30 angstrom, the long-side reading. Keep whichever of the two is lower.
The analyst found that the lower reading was 19.6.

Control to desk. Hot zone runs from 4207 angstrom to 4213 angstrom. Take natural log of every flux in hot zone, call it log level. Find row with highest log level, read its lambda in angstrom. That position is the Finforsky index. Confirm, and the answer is 4211.49 angstrom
